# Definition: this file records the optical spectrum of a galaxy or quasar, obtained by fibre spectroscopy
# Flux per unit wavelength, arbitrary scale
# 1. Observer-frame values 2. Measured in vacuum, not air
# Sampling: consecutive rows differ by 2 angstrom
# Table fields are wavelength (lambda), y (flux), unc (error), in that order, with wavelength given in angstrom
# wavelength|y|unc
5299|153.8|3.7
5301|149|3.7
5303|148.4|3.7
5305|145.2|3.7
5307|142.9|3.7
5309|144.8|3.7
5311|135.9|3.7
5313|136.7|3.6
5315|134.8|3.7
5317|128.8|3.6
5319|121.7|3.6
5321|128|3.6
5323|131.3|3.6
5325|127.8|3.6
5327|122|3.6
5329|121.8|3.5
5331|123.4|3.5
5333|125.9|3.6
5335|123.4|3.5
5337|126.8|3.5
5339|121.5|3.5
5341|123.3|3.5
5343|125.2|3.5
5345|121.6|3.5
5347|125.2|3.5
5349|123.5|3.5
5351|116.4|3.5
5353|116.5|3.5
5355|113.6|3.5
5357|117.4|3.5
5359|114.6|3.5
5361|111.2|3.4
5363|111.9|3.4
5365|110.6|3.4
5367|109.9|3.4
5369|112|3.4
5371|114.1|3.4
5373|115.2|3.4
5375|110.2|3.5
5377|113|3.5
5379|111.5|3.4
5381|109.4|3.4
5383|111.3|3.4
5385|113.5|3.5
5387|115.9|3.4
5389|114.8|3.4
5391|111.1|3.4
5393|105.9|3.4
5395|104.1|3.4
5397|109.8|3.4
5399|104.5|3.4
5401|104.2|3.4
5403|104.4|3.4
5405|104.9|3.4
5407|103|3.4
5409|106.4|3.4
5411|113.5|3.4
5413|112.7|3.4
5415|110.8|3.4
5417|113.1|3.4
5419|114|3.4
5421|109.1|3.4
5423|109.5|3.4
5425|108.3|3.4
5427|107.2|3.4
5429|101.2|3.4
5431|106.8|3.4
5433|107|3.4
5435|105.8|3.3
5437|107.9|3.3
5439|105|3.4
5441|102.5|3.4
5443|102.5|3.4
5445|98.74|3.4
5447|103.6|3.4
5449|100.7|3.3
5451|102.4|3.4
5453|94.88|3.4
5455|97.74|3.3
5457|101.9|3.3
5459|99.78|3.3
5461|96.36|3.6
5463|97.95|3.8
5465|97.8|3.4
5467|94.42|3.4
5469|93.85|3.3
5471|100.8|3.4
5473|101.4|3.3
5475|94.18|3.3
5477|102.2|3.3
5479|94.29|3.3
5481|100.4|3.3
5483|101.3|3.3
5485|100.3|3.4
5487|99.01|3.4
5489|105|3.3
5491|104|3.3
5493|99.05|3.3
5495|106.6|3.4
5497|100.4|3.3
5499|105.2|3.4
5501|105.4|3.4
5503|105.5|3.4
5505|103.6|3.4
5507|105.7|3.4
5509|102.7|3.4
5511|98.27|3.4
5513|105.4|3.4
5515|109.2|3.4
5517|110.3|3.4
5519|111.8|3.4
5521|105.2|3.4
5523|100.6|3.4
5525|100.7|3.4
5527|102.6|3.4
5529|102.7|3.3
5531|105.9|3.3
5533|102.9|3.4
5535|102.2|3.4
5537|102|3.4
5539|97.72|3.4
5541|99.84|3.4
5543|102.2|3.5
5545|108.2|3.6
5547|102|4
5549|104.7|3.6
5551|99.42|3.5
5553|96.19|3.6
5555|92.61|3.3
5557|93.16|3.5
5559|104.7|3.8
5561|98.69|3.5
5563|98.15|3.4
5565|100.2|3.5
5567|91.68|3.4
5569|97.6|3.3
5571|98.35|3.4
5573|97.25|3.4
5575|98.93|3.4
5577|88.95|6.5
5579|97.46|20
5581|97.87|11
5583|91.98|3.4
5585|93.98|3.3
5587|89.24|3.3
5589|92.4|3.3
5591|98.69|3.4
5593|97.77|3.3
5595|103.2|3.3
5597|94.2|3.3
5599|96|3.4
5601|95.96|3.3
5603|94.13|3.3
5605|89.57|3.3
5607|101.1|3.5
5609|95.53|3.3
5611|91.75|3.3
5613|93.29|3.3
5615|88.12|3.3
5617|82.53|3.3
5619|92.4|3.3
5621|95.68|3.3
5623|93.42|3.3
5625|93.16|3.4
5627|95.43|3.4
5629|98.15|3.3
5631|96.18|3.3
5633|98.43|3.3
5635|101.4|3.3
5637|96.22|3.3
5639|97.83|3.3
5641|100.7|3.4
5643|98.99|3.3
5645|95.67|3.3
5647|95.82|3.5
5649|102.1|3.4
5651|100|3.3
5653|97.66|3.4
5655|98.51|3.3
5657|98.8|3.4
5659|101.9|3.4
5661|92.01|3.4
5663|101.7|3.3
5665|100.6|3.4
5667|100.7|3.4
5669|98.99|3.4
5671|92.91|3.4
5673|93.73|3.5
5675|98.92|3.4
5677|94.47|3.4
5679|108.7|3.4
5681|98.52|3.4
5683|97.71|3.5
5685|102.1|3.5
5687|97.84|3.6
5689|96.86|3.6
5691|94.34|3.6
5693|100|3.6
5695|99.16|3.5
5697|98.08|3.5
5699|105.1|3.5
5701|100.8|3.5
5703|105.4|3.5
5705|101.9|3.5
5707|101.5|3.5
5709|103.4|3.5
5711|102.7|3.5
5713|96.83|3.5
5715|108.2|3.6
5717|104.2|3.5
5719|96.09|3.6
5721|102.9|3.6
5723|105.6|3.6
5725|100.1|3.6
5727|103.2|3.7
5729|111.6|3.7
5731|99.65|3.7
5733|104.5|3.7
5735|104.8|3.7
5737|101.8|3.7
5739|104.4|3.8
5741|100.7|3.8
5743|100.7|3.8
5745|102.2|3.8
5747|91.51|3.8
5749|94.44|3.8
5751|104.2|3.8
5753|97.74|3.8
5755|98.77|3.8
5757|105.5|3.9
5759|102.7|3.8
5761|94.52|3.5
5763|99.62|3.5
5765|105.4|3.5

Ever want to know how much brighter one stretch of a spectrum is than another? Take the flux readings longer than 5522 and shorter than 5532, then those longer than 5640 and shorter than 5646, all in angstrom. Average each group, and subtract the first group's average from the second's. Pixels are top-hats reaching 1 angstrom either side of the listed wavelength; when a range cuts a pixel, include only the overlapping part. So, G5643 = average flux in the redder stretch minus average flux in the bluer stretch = -4.0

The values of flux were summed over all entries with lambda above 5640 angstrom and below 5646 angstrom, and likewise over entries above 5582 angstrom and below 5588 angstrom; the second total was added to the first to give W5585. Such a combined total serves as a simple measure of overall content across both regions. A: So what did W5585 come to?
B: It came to 571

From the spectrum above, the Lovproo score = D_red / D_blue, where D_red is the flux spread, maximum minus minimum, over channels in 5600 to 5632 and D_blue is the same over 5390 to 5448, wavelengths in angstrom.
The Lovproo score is 1.2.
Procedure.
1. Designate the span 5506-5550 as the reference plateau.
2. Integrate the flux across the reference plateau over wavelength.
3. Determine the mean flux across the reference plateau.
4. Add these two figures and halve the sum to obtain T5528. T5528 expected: 2335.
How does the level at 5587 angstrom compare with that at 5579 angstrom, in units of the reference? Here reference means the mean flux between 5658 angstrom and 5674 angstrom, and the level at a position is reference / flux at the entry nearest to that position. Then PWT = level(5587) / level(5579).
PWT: 1.092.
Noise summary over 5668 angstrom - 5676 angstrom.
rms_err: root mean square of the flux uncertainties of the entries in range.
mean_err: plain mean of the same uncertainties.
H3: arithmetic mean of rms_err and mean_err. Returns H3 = 3.43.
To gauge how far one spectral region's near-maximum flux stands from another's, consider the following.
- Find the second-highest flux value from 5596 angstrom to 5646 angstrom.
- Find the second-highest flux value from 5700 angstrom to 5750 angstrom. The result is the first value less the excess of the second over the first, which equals 94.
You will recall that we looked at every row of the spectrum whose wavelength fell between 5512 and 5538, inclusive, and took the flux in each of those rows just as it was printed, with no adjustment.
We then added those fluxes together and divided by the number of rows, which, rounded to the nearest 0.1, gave 104.7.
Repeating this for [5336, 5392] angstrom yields 115.8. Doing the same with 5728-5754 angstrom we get 101.4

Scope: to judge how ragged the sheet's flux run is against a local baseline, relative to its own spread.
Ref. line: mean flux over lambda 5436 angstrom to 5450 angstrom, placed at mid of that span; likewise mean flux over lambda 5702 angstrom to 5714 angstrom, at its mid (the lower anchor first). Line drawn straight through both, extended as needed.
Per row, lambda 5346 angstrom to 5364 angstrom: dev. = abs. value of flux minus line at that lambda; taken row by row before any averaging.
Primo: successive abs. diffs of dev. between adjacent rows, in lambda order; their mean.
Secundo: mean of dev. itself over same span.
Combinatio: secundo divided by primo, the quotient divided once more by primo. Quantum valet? 1.7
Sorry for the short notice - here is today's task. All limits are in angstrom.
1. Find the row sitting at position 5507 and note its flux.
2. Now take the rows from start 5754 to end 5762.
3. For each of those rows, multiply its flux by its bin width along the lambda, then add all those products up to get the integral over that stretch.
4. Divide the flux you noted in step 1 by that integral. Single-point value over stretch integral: 0.132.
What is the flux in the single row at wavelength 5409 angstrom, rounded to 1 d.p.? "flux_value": 106.4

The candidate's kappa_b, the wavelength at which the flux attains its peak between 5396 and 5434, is 5419 angstrom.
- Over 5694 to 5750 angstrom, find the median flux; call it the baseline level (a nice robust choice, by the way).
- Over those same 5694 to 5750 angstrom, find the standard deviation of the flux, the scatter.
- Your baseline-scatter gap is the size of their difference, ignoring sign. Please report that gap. 98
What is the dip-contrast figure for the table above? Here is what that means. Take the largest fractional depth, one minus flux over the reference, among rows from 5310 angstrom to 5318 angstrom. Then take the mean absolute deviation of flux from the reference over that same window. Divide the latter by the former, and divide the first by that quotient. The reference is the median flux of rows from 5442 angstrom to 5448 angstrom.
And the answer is 0.0021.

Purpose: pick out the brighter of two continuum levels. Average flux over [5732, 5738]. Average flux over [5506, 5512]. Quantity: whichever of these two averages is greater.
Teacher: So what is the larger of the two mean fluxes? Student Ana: 104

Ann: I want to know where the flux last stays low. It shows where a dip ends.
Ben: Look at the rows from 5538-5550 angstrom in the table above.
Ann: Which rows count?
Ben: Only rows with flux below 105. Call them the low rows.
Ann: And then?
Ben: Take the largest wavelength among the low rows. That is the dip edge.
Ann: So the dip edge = 5549 angstrom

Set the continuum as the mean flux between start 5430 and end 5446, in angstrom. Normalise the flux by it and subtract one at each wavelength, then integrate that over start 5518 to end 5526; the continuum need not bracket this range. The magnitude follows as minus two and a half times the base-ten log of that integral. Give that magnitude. 6.2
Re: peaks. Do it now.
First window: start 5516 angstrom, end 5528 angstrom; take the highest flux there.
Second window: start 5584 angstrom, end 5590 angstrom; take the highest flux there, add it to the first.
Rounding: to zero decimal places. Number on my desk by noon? 206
